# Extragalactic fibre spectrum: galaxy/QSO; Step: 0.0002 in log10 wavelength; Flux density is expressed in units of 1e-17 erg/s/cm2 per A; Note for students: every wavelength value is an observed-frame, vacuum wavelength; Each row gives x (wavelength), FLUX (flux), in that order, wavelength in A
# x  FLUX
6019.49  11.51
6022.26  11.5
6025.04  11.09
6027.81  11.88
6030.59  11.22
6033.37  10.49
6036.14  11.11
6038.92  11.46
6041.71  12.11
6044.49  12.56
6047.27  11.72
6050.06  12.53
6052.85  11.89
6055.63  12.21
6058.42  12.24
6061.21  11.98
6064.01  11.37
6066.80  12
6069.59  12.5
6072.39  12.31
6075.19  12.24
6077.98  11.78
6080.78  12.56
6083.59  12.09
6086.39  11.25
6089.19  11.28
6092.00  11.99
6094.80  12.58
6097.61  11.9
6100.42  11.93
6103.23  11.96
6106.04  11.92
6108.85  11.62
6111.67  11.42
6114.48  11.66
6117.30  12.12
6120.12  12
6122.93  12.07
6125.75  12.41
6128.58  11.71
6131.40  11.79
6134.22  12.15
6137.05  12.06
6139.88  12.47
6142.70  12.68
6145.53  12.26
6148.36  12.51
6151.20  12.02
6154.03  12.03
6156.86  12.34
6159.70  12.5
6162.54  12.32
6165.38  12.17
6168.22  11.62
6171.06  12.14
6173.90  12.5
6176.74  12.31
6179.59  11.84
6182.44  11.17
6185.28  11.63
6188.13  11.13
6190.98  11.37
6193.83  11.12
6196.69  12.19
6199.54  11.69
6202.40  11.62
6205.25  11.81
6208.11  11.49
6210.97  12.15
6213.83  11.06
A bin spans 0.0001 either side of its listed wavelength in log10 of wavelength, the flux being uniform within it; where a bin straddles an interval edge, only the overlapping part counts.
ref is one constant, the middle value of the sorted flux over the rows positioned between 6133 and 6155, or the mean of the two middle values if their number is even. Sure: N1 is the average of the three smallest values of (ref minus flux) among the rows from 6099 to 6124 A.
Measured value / 0.14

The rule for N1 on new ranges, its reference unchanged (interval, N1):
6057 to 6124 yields -0.34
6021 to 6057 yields -0.23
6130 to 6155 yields -0.35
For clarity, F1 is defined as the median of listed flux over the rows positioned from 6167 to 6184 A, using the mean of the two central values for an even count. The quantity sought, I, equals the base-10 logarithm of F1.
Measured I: 1.08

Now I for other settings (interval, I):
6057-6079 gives 1.08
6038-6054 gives 1.08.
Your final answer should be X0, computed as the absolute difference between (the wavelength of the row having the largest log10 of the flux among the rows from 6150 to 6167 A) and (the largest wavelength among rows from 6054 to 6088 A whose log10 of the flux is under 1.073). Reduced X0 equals 73.3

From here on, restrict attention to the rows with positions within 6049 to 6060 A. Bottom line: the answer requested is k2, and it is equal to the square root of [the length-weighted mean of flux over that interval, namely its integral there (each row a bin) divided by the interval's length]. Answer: 3.494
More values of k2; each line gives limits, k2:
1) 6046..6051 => 3.477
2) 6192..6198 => 3.408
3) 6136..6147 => 3.519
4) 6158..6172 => 3.485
